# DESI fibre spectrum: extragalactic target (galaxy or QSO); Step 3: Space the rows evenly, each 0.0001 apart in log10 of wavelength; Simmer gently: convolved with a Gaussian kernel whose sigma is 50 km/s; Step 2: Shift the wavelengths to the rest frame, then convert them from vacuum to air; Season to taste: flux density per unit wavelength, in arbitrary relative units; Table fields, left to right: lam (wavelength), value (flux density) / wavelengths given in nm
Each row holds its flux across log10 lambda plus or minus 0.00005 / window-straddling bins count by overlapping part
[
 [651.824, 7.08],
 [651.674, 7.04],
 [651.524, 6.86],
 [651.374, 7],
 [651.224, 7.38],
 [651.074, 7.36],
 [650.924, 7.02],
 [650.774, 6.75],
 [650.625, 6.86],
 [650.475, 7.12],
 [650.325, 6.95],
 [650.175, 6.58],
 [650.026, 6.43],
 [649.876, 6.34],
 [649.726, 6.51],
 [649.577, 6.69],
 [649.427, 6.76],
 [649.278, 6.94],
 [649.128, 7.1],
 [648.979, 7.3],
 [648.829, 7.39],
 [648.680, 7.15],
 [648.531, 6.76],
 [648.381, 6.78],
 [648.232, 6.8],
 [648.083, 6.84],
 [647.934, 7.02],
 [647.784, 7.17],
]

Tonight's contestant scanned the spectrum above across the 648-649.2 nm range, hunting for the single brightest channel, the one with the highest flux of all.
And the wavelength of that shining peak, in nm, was 648.829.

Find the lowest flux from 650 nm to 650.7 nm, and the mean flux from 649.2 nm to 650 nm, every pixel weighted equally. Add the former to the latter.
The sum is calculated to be 13.1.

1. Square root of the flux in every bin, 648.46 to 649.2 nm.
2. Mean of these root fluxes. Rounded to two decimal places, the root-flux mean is 2.67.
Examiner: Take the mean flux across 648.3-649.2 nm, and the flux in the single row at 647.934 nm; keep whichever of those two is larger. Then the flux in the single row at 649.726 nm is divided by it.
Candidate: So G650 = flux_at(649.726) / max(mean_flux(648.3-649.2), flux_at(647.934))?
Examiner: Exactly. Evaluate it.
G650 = 0.92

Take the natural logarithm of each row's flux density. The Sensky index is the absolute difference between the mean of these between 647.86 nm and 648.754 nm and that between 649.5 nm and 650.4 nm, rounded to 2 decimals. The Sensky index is 0.05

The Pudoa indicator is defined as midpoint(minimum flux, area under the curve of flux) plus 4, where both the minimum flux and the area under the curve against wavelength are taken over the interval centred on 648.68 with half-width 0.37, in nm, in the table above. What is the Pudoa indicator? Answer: 10.0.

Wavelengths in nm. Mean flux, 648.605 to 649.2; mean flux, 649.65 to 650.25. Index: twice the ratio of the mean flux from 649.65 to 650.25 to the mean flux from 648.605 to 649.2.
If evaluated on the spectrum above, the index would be 1.79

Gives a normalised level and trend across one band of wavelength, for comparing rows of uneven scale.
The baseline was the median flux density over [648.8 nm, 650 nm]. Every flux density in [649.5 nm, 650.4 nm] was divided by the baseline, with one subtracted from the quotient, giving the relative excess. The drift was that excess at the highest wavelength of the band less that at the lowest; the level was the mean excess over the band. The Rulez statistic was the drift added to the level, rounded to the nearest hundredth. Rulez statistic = 0.00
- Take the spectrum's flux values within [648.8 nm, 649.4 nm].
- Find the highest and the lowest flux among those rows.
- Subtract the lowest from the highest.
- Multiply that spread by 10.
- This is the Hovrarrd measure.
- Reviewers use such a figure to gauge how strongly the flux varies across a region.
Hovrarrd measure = 4.50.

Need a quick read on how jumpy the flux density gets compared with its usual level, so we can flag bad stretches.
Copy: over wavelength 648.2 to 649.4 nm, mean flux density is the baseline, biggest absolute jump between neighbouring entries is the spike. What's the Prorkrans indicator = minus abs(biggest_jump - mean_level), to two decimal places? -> -6.64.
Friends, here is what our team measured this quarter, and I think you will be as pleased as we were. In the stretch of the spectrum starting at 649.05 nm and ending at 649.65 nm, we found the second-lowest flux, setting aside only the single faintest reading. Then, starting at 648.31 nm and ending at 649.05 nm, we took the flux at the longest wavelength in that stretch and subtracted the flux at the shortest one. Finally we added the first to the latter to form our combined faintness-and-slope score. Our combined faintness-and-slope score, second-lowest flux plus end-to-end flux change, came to 7.3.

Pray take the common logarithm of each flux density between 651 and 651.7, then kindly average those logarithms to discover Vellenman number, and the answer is 0.853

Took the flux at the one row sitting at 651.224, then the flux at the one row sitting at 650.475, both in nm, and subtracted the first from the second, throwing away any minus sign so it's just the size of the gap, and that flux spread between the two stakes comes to 0.26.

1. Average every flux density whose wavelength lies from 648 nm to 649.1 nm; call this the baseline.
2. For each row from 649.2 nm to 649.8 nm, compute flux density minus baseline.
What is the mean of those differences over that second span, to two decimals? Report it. -0.28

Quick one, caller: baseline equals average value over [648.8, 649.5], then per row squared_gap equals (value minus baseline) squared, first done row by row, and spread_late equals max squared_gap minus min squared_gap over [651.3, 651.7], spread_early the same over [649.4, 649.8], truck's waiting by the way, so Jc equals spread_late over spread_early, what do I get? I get 0.2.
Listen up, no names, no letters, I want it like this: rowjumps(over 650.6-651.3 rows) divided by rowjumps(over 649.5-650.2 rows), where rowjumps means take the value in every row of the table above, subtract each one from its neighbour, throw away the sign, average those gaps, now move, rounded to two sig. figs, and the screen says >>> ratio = 1.3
